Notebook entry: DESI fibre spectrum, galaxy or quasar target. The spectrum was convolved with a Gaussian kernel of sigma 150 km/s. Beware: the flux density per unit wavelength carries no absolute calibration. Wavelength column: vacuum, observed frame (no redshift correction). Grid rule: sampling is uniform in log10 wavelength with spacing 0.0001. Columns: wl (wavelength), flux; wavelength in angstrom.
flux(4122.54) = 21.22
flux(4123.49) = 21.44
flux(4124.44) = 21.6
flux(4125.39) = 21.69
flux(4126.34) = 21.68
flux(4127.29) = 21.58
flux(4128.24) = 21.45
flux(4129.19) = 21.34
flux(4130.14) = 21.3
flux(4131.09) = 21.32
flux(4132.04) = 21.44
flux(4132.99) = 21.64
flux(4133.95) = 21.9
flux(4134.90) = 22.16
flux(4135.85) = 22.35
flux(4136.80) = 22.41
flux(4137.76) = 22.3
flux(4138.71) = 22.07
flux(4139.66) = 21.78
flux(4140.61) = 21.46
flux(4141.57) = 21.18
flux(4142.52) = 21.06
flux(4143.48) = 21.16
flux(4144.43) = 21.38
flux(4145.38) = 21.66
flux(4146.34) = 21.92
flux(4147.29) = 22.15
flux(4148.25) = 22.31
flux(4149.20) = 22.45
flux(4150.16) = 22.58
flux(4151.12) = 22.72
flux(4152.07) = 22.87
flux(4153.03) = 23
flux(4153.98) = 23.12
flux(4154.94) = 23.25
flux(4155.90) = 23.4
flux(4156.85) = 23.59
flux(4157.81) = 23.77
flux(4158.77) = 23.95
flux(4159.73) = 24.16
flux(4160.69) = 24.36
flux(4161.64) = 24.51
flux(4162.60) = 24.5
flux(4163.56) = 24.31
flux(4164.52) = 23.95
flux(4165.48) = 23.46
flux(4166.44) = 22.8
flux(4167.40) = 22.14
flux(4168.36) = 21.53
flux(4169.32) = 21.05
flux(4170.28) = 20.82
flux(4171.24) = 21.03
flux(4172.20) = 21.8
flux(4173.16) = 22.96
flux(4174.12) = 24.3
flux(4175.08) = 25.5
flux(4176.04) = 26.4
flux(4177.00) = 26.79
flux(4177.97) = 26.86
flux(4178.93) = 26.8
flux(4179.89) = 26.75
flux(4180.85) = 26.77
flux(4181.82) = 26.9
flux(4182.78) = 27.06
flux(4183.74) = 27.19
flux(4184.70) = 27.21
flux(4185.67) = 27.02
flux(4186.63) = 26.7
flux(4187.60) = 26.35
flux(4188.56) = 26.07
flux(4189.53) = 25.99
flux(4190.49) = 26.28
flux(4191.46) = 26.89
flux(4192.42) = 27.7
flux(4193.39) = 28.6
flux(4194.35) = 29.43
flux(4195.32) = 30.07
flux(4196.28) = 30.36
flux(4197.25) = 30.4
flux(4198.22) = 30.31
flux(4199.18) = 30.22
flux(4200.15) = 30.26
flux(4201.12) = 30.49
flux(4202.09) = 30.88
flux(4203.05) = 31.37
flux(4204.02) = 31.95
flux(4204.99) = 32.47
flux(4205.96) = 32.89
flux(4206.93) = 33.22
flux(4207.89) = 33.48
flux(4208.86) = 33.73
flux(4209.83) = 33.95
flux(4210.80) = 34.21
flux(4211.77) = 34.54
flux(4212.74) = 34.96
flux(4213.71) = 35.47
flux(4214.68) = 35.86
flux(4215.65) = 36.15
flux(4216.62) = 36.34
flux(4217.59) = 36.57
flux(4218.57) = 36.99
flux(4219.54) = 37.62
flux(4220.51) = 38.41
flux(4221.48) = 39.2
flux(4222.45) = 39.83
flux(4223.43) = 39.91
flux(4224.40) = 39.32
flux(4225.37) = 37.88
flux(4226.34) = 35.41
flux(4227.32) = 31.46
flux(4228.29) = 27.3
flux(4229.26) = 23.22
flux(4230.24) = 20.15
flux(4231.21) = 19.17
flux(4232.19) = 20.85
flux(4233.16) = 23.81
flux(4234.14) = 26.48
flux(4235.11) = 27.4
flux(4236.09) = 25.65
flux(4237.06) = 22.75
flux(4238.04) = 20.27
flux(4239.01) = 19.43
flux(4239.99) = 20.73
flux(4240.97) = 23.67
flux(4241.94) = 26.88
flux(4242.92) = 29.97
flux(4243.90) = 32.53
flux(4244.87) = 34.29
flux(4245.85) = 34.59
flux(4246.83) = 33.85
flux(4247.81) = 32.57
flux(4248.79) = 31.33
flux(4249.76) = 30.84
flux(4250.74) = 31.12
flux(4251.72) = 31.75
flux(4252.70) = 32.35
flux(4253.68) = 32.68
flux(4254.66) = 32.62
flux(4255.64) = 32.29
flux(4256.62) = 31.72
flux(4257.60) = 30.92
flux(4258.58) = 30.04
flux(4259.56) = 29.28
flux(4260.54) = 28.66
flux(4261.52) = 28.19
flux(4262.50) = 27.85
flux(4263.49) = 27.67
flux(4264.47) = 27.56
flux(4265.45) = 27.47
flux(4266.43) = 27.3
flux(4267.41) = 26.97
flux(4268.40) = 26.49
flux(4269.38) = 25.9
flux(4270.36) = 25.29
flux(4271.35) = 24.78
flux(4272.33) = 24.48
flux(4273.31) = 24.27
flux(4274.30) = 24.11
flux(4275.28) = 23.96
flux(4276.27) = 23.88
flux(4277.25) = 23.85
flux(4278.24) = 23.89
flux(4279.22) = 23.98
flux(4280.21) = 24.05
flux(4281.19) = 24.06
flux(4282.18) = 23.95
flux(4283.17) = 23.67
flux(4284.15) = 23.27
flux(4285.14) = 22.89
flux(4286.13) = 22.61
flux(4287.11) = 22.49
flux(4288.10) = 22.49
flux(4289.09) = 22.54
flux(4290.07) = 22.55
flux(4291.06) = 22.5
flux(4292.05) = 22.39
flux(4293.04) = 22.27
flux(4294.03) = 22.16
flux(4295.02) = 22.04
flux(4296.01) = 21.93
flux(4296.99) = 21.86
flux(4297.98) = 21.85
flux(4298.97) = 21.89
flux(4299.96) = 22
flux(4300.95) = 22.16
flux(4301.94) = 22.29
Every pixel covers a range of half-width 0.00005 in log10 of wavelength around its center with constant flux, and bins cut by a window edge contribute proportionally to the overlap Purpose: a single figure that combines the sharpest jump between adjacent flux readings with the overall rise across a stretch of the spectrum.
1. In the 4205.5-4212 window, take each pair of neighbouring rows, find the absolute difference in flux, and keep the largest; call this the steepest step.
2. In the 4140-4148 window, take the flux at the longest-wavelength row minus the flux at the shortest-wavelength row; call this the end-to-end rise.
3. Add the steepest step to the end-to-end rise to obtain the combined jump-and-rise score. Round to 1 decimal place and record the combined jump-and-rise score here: 1.0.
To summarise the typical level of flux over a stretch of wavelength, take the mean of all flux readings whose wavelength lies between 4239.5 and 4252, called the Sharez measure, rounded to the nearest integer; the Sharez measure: 30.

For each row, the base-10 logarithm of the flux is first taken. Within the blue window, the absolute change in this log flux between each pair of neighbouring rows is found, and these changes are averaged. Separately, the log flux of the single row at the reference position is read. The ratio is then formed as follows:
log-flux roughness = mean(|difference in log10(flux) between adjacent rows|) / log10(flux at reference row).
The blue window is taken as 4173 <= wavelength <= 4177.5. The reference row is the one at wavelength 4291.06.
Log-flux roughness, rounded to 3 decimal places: 0.012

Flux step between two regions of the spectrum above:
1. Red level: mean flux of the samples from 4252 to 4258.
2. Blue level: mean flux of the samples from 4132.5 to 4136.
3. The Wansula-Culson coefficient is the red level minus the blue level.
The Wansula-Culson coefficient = 10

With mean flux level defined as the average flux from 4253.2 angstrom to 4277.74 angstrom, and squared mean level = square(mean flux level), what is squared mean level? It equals 758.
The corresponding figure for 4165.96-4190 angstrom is 625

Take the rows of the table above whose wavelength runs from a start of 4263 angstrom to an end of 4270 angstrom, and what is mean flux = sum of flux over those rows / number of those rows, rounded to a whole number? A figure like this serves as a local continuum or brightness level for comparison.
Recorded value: 27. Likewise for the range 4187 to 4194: 27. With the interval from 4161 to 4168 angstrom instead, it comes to 24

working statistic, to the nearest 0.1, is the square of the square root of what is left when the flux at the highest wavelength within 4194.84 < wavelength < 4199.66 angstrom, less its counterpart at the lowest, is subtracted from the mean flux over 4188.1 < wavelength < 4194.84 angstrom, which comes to 27.1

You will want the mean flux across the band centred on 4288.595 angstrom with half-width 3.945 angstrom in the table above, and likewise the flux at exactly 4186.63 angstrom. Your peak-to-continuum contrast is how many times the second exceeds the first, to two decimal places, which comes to 1.18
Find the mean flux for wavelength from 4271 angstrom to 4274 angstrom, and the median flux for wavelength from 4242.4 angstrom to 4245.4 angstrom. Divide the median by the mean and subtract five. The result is -3.67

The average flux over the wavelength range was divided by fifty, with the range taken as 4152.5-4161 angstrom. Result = 0.47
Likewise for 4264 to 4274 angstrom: 0.52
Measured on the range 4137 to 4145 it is 0.43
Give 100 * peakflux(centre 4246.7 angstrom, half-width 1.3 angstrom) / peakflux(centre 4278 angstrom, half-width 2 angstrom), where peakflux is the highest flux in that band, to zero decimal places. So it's 144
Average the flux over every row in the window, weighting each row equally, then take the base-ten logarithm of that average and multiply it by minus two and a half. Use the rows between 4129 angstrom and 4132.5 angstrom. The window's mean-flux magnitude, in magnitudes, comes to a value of -3.32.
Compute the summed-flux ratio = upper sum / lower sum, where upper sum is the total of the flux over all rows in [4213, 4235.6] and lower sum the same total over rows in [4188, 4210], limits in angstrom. 1.1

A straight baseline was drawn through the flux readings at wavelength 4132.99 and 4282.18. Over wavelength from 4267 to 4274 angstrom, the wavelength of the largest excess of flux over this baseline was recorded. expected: 4267.41 angstrom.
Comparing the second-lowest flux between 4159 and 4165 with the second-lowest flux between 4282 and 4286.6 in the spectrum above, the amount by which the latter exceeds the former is -1.3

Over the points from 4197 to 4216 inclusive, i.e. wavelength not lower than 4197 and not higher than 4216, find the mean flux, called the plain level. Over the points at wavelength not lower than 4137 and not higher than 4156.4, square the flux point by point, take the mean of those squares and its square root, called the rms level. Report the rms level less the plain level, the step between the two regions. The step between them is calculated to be -11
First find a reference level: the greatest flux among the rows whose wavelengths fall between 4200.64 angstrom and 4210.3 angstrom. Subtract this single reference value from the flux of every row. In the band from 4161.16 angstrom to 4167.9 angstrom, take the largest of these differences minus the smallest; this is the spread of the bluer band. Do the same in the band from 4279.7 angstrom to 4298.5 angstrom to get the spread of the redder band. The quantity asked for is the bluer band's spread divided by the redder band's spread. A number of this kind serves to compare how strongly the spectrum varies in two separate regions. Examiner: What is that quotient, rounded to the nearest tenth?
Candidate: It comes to 1.1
